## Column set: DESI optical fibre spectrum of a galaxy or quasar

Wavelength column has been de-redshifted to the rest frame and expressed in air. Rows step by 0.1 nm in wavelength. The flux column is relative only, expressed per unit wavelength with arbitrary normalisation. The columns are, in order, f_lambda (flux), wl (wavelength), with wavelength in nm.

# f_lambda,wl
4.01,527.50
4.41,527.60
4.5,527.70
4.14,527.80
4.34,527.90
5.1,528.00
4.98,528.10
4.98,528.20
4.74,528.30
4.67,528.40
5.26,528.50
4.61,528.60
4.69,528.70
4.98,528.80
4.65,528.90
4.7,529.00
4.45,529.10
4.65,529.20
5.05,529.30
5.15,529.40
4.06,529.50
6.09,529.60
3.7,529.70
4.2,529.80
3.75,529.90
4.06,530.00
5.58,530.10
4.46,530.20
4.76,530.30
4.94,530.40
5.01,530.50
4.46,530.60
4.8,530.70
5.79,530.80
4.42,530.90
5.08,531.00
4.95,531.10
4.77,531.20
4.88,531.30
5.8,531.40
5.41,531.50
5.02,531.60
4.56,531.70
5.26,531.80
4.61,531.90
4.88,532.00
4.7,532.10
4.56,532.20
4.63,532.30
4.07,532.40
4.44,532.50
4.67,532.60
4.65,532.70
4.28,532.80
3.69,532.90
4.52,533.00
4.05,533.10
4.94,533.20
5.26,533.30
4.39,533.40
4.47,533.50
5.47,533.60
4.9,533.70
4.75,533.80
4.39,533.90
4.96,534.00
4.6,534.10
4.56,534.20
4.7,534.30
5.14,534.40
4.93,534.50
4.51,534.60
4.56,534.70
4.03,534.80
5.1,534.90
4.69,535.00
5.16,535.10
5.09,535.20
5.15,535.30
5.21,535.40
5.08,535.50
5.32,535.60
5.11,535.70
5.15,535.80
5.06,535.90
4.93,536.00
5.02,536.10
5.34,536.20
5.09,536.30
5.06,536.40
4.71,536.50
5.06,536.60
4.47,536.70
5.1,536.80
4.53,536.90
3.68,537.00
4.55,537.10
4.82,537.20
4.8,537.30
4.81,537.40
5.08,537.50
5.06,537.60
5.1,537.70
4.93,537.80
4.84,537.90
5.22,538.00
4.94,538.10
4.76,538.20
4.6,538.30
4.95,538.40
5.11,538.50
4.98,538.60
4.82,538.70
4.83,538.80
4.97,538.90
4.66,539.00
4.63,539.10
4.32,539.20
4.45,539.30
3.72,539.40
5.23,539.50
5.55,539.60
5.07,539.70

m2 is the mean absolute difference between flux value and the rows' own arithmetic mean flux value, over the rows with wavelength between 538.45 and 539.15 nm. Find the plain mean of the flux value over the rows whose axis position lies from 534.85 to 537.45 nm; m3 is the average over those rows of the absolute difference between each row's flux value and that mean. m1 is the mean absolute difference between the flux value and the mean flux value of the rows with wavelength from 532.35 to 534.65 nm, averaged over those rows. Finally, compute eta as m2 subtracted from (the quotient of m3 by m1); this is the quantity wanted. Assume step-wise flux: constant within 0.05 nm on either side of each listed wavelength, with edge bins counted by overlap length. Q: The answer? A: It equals 0.69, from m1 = 0.305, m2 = 0.14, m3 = 0.252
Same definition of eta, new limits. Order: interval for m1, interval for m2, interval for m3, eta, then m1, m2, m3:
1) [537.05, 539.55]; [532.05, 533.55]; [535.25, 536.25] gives 0.17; 0.222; 0.27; 0.097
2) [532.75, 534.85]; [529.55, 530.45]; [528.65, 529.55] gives 0.07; 0.327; 0.65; 0.234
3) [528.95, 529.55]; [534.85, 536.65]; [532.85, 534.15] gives 1.17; 0.290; 0.11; 0.370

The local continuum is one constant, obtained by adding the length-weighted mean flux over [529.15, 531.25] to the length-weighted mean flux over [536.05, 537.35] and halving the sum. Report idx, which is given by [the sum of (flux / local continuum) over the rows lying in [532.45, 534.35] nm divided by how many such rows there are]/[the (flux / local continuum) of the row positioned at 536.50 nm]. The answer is 0.98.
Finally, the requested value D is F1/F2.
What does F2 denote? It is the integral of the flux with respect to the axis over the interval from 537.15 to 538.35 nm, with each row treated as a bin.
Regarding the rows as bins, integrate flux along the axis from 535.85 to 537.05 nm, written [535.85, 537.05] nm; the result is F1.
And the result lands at 0.98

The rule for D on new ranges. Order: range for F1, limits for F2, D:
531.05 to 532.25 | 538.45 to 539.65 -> 1.04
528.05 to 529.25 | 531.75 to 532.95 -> 1.05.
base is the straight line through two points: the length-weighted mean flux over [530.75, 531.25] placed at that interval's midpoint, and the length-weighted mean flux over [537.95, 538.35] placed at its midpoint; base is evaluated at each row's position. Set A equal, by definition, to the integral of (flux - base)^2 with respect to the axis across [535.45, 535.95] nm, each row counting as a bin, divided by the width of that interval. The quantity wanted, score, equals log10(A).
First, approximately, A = 0.06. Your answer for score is -1.2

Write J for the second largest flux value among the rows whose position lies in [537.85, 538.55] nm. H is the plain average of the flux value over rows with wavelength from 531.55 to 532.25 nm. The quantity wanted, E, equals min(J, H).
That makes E 4.8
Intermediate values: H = 4.80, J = 5.11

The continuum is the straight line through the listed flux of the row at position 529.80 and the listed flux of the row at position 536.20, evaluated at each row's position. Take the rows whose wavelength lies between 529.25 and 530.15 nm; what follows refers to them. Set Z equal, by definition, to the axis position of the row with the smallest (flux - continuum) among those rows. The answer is 529.70 nm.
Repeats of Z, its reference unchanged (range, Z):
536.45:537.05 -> 537.00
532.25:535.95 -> 532.90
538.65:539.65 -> 539.40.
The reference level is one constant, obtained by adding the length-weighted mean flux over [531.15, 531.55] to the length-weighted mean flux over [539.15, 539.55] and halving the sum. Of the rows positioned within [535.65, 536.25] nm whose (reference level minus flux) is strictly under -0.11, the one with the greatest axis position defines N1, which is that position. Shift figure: 536.20 nm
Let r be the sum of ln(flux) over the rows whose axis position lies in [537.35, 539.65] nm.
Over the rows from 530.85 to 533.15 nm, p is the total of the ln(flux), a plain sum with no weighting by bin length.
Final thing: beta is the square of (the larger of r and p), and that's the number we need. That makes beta 1314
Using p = 35.45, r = 36.3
